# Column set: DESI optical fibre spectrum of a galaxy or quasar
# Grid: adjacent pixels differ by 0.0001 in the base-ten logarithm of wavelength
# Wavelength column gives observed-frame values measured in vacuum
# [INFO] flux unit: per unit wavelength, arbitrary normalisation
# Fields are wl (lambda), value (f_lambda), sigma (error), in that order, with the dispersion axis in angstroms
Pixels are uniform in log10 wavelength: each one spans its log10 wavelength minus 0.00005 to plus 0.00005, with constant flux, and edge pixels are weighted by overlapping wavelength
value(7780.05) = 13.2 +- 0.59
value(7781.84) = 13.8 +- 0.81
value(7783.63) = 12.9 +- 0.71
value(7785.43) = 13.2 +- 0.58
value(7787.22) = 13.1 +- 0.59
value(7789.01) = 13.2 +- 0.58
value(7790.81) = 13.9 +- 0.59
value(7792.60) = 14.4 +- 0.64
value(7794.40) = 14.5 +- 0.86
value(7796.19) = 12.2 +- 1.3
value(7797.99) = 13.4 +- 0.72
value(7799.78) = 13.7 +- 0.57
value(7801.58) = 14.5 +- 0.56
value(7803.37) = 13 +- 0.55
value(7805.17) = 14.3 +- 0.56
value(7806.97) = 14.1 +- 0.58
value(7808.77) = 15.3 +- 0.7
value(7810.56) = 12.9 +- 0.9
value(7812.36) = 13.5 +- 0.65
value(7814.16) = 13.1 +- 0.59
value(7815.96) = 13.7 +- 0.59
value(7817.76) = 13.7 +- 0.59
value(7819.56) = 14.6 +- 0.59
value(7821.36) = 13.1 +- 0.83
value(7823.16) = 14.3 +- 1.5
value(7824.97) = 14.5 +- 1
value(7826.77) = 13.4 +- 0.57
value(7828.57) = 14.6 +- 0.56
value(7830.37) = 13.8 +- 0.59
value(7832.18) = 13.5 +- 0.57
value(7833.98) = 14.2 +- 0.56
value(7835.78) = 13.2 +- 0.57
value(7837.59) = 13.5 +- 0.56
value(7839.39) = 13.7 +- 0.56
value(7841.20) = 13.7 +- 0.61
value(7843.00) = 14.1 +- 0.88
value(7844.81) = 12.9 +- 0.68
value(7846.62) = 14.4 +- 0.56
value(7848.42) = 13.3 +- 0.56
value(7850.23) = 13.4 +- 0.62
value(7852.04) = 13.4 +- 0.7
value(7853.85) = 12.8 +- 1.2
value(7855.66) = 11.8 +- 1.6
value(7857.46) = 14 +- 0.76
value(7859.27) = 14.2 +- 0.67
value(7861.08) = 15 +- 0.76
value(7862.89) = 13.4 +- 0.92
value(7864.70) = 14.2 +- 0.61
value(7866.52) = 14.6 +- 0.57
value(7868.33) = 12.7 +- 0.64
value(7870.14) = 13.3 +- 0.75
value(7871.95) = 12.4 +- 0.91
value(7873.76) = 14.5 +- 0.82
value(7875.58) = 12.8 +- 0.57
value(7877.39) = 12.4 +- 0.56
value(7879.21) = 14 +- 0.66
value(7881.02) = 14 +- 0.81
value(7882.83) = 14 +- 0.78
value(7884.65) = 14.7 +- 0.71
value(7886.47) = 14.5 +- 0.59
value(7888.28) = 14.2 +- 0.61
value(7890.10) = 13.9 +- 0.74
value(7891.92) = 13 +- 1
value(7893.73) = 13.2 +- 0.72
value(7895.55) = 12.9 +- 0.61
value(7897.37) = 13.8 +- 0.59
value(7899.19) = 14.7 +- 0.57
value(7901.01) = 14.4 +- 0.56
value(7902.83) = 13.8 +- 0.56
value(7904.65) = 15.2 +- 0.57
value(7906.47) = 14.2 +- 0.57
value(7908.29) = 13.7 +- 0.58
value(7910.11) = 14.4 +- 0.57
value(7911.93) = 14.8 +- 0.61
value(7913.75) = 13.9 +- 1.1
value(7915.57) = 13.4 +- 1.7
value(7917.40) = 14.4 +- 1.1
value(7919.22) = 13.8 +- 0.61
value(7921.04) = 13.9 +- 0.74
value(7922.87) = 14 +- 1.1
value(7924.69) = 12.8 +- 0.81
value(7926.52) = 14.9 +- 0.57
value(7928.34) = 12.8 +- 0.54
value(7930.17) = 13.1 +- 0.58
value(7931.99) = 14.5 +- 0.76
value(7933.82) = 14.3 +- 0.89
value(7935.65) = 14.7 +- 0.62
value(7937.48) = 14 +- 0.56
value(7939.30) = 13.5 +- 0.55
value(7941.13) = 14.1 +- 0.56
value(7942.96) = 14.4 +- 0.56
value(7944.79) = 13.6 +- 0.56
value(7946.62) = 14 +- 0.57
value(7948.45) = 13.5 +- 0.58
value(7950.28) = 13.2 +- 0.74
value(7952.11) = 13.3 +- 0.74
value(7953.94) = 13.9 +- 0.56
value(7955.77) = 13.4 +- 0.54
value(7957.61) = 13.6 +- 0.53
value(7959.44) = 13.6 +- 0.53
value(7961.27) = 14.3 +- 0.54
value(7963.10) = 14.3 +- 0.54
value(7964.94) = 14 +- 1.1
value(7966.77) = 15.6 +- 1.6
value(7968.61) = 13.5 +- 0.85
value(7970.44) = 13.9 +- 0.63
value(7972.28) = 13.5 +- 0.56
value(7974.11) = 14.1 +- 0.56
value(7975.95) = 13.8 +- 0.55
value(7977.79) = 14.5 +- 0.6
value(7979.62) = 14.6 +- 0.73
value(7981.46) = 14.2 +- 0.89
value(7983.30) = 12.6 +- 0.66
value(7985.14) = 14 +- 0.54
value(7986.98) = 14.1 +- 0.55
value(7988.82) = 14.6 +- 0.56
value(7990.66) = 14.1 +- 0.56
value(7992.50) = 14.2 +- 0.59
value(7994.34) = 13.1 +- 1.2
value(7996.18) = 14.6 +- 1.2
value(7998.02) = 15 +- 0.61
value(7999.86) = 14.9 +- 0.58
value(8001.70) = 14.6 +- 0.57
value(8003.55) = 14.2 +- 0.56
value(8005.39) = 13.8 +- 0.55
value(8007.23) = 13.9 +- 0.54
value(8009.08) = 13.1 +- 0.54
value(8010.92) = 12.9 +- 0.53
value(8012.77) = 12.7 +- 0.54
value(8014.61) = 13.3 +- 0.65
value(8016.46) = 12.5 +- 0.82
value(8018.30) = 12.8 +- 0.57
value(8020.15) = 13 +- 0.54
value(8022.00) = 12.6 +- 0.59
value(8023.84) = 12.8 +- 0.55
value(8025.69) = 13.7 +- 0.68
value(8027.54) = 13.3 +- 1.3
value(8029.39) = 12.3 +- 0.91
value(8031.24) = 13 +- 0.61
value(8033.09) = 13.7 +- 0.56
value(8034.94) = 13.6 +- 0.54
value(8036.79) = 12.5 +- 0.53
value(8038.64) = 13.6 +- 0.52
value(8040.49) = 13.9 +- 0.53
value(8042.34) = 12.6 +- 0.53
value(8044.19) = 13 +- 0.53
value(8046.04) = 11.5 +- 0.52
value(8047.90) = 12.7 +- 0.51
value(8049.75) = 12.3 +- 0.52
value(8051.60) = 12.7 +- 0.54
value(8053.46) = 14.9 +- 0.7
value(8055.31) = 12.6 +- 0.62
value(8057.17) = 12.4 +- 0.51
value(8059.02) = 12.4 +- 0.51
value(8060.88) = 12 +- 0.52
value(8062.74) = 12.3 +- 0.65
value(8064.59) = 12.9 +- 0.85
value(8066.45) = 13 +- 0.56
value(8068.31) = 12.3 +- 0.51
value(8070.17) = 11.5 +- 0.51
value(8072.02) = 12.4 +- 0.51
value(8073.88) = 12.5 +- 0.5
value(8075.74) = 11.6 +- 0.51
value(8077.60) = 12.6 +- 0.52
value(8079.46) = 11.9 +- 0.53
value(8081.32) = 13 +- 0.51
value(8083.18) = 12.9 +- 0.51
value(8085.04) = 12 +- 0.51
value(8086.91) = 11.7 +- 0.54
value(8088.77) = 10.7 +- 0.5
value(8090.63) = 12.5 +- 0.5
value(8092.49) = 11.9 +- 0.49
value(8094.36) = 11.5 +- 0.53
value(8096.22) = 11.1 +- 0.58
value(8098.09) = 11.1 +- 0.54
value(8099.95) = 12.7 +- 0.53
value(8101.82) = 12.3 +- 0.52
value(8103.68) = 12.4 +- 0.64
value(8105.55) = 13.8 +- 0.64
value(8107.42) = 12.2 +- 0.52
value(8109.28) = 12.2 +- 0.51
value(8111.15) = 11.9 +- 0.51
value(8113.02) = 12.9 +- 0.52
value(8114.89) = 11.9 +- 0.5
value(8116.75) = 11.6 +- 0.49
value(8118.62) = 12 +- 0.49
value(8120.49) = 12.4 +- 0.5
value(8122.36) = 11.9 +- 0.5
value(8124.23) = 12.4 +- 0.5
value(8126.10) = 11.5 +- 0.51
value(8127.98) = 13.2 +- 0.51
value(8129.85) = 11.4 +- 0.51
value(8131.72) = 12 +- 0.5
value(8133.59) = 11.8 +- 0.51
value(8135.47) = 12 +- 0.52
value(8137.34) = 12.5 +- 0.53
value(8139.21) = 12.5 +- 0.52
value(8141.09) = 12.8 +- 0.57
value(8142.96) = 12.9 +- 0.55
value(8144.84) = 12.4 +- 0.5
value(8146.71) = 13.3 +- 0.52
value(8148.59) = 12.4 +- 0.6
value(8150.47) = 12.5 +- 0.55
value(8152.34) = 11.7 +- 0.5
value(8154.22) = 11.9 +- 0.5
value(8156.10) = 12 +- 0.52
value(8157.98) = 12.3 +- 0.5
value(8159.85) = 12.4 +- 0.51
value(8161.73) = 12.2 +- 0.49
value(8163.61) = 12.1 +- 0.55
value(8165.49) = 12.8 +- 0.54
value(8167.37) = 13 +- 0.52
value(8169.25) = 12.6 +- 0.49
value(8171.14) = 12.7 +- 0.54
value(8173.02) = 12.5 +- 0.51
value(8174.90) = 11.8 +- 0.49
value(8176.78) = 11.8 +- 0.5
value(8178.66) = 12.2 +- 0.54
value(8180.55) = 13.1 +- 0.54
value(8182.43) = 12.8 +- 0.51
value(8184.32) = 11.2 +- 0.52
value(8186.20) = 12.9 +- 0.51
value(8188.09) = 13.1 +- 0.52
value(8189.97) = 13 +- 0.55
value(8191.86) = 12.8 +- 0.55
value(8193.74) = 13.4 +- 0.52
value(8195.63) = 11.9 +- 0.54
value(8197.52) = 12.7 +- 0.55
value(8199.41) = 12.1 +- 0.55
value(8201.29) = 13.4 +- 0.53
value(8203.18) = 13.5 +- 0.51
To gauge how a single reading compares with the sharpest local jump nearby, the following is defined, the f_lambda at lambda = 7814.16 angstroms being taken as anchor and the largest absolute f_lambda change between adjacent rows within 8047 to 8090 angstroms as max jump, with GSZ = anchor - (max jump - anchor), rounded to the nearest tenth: 23.9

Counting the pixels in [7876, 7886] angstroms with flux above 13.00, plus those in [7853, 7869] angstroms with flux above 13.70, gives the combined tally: 9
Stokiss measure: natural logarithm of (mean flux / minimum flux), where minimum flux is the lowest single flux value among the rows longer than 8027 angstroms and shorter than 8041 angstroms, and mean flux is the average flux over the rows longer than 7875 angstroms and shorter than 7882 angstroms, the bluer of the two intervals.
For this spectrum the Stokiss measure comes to 0.08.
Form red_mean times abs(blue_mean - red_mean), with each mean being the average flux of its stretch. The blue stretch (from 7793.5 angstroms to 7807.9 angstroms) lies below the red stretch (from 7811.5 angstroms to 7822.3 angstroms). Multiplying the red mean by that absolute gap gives 1.3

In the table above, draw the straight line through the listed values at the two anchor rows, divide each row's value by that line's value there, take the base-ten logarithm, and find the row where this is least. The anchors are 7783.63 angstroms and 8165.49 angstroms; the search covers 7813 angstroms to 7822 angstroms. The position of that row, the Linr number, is 7814.16 angstroms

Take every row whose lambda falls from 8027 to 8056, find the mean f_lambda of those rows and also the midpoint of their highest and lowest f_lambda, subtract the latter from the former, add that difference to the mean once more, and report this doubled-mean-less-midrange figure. 12.8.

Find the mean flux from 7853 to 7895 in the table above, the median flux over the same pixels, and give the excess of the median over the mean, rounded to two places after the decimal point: 0.37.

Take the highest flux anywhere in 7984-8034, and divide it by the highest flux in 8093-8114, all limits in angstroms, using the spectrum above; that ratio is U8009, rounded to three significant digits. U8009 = 1.09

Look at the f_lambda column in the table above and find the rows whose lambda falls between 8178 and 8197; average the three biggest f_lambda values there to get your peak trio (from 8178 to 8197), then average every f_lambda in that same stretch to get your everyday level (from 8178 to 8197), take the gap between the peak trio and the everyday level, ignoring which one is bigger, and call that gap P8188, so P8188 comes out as 0.6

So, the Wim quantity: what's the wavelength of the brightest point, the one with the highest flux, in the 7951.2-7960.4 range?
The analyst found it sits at 7953.94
